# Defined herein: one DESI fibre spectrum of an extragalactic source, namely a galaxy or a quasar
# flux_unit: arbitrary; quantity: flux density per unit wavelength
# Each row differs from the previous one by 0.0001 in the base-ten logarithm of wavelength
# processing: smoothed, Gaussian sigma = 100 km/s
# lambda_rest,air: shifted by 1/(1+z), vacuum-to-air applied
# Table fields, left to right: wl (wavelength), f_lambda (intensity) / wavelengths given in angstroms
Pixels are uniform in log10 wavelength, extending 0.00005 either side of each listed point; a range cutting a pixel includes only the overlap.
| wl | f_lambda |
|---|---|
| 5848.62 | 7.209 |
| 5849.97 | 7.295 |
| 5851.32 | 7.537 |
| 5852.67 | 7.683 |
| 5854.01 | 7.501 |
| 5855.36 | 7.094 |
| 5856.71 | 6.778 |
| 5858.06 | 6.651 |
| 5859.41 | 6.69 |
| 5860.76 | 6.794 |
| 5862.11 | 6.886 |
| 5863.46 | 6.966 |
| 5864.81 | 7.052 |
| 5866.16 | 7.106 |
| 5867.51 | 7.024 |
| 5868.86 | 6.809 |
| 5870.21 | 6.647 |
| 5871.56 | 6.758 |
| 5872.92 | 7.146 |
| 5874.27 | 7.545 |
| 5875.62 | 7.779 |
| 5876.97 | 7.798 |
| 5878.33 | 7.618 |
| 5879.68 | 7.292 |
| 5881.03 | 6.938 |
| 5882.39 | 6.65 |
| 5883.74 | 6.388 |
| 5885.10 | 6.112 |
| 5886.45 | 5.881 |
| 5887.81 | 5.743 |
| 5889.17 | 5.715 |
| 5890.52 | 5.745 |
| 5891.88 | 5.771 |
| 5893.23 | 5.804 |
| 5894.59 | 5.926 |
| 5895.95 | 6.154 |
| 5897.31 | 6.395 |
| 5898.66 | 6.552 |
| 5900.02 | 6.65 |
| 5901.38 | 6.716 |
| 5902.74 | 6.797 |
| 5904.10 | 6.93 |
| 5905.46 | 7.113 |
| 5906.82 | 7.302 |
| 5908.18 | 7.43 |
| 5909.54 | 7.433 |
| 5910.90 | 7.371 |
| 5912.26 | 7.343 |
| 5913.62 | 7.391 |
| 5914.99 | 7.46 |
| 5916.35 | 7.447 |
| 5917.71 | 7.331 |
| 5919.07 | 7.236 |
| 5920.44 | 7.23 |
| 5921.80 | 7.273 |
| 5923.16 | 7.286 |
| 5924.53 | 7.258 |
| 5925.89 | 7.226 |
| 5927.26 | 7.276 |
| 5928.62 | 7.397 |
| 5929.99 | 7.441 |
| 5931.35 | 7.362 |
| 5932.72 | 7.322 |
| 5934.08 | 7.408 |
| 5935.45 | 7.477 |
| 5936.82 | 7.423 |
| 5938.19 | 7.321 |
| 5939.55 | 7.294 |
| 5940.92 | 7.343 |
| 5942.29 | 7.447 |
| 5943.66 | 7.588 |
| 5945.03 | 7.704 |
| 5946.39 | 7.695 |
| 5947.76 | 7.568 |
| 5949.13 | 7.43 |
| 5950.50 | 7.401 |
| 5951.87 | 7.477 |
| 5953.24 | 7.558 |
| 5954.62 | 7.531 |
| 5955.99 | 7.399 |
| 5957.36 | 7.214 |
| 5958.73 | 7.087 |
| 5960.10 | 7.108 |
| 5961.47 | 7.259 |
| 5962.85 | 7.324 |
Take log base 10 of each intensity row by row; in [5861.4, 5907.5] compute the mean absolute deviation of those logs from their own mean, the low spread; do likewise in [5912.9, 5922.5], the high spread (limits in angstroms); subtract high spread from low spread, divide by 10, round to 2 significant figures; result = 0.0027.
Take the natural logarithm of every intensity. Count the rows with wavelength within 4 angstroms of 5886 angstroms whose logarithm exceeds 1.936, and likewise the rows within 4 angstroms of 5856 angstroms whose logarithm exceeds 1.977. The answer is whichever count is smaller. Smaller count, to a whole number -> 0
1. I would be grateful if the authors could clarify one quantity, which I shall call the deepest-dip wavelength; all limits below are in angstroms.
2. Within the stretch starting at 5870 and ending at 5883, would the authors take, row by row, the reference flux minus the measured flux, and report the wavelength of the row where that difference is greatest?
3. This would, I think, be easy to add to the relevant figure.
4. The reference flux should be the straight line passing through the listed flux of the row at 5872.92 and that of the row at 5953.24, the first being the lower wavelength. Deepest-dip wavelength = 5882.39 angstroms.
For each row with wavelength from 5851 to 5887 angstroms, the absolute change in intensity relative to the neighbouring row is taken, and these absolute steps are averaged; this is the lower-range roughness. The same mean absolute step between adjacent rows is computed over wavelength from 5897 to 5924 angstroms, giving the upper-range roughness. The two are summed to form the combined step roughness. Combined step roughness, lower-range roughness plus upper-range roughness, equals 0.28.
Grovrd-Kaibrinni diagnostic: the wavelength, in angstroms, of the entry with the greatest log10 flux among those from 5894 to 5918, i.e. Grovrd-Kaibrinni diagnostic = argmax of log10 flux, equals 5914.99 angstroms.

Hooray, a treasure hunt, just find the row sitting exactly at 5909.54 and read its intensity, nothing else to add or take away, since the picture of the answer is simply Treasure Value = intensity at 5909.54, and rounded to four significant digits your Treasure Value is 7.433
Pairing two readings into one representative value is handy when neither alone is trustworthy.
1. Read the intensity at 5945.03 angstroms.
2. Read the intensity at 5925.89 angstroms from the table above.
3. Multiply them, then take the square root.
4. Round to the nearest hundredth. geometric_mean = 7.46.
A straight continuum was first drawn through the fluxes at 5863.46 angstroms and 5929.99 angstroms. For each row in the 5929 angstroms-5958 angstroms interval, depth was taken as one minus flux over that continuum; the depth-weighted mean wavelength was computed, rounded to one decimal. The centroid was 5946.9 angstroms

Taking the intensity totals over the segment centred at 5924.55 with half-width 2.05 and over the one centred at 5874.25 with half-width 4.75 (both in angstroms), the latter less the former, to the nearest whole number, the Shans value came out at 30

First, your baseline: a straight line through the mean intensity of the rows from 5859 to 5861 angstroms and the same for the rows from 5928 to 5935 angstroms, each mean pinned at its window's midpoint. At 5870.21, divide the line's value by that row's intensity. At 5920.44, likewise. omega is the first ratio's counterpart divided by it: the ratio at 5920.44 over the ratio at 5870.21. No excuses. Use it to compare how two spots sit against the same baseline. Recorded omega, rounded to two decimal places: 0.98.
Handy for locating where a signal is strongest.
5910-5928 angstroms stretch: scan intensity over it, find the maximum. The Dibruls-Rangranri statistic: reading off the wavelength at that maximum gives 5914.99 angstroms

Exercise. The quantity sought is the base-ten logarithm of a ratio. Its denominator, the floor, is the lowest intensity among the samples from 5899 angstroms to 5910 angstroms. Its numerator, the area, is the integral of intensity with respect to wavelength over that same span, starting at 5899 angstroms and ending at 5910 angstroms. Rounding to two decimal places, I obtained 1.06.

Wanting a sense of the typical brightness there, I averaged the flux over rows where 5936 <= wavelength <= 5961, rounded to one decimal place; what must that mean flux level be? 7.4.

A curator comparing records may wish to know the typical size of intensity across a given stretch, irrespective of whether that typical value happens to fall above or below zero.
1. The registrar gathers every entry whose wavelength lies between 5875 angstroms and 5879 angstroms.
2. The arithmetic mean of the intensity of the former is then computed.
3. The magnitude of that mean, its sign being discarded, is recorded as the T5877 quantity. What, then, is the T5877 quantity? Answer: 7.7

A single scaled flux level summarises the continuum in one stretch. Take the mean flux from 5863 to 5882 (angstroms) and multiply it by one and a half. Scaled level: 10.8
